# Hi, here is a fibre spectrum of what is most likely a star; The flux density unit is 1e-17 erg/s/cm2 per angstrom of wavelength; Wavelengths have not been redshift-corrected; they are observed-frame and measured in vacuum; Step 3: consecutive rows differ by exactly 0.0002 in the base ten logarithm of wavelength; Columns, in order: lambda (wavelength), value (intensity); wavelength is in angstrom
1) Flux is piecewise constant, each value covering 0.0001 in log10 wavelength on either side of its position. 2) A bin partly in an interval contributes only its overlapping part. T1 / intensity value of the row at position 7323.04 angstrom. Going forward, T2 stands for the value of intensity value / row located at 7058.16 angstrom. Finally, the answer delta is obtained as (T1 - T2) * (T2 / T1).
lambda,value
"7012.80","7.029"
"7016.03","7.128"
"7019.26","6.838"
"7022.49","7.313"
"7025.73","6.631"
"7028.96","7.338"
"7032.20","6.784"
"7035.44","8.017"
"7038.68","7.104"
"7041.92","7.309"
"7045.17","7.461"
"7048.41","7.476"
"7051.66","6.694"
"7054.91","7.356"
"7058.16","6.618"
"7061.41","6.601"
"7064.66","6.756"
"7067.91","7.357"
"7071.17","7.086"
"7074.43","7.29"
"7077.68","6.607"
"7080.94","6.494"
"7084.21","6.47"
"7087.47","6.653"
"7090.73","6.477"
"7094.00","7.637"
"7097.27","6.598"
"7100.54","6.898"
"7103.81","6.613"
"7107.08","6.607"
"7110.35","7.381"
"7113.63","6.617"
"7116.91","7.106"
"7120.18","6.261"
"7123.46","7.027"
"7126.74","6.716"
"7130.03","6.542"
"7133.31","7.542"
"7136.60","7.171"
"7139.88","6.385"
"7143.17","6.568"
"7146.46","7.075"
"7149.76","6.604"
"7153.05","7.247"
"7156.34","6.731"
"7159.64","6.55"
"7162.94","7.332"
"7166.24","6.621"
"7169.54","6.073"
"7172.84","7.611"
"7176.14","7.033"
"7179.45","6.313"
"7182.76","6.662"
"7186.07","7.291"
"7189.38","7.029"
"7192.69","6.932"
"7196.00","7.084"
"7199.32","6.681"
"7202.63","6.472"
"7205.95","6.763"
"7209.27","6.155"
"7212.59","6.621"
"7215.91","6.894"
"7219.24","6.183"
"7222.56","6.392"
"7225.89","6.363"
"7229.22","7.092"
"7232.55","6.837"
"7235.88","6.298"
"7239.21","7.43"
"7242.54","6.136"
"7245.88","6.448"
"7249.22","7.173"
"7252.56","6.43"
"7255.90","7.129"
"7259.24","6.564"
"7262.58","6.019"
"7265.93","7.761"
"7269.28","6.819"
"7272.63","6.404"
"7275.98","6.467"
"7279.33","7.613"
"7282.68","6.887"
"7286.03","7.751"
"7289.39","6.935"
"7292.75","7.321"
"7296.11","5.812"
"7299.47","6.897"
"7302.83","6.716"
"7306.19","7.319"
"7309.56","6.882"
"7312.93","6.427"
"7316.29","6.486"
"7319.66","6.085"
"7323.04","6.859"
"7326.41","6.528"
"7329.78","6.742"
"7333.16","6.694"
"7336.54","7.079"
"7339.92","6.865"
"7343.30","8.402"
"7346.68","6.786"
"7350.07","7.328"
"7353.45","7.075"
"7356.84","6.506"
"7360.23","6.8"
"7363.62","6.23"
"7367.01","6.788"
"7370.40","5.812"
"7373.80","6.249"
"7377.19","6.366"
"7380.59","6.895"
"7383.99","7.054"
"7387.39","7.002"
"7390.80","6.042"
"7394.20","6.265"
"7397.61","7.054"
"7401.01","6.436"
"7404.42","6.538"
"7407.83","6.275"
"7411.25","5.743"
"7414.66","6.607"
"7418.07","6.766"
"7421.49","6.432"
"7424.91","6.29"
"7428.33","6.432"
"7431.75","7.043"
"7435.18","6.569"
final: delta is 0.23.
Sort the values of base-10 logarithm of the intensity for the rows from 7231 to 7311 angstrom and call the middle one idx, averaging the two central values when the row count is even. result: 0.836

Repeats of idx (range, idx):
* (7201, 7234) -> 0.816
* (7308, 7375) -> 0.830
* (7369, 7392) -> 0.804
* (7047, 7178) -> 0.826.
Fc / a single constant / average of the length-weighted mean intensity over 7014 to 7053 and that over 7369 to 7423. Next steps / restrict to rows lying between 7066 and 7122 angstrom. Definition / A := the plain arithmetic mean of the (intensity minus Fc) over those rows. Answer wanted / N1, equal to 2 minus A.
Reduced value 1.99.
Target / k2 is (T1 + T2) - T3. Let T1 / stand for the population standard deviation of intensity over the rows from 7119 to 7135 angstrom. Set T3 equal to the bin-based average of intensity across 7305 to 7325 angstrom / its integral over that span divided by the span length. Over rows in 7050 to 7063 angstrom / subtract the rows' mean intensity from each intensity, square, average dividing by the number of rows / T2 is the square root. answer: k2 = -5.90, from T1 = 0.439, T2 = 0.31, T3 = 6.7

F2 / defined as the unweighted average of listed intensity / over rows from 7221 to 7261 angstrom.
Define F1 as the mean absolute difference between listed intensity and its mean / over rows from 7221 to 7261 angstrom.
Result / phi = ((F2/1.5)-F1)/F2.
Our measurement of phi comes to 0.612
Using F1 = 0.37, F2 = 6.69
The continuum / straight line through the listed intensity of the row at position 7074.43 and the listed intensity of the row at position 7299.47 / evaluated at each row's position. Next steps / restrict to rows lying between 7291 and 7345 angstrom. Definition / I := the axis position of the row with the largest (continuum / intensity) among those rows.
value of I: 7296.11 angstrom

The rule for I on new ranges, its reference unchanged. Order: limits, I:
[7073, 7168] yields 7120.18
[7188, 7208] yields 7202.63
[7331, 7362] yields 7356.84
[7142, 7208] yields 7169.54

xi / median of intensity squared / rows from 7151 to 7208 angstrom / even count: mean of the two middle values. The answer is 45.7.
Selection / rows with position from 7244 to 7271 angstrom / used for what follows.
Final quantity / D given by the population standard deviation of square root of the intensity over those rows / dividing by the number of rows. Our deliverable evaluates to 0.098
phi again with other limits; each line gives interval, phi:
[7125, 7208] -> 0.619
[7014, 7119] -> 0.616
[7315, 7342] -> 0.633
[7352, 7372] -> 0.613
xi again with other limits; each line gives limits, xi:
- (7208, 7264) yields 41.6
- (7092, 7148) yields 45.1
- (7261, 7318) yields 47.4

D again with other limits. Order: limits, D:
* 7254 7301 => 0.111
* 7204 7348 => 0.097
